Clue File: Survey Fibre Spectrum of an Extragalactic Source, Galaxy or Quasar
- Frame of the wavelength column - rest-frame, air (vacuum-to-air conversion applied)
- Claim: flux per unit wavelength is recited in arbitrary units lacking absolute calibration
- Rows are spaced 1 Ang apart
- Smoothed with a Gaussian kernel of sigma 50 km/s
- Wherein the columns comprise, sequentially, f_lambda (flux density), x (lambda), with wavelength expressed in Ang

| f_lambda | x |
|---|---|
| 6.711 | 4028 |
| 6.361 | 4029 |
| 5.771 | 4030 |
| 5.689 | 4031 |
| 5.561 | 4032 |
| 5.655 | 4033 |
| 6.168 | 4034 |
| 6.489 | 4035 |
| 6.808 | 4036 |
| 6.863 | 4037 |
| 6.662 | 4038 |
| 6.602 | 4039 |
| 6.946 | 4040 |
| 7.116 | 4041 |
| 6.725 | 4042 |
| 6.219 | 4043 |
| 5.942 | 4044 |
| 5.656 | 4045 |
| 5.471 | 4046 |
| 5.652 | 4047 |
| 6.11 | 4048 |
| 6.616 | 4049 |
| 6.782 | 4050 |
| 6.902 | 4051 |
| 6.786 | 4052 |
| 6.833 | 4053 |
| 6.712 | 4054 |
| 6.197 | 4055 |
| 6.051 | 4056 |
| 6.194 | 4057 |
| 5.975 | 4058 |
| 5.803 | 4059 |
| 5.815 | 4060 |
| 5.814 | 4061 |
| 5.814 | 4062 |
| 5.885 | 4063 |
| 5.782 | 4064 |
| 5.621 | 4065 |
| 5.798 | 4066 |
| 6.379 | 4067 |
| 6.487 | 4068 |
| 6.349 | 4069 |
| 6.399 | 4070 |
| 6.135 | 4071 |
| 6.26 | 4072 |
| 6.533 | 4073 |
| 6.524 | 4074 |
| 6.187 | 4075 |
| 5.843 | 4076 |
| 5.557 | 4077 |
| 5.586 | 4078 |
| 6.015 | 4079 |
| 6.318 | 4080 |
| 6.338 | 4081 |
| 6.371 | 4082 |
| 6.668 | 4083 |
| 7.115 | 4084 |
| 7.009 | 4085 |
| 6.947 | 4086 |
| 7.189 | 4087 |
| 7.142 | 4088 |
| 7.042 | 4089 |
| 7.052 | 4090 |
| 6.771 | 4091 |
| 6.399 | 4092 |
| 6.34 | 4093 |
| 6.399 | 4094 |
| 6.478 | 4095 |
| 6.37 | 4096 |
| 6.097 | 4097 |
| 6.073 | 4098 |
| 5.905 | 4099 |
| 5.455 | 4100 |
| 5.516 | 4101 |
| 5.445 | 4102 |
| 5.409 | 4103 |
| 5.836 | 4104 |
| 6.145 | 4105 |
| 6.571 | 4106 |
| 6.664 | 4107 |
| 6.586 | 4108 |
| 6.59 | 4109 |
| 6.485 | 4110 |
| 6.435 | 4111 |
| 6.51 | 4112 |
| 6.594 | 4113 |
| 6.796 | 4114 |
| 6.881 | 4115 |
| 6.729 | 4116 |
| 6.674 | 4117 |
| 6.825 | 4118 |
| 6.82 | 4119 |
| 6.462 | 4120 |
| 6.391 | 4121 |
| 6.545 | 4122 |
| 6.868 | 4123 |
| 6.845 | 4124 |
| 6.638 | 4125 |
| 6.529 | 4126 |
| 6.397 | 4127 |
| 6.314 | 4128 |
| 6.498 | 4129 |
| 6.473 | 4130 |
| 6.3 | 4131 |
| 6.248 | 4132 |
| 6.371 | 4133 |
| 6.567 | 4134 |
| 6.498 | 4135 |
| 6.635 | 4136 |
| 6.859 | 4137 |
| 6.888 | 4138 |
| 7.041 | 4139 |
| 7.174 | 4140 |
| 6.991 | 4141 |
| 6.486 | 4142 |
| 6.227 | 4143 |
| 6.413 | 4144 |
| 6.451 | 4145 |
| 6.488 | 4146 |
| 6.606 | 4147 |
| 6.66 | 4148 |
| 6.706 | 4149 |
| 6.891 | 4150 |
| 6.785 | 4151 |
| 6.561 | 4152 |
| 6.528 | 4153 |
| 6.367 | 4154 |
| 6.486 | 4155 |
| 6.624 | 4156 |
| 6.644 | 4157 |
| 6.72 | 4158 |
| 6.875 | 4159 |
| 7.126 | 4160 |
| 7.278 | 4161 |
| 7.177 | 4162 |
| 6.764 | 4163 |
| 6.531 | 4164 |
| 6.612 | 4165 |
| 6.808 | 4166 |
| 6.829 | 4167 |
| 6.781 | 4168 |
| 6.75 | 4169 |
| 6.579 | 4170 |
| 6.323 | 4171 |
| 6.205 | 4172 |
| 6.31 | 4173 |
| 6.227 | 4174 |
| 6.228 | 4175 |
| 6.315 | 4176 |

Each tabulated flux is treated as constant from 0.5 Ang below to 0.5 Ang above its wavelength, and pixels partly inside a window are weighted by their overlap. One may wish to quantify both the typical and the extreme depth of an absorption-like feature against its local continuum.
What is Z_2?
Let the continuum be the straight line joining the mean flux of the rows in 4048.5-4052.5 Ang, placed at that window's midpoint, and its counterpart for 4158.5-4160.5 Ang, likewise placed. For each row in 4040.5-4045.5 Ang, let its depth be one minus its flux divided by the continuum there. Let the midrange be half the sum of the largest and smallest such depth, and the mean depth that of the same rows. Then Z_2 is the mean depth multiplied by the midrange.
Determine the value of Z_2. 0.0034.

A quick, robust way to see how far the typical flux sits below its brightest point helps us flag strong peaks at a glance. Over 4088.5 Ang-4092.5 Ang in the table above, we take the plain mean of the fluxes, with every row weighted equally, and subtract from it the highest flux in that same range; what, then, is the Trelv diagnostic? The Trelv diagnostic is -0.24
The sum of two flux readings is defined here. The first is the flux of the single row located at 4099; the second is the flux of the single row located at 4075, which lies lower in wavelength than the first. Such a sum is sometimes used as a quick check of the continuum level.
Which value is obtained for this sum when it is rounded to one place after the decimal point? 12.1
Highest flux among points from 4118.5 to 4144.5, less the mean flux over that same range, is 0.58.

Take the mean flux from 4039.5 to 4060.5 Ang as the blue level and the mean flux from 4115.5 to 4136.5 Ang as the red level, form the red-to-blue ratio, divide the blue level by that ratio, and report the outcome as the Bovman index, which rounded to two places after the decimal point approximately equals 6.07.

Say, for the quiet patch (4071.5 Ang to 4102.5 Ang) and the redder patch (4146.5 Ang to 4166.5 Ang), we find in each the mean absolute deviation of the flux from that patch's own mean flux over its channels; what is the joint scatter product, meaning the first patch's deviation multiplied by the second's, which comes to 0.07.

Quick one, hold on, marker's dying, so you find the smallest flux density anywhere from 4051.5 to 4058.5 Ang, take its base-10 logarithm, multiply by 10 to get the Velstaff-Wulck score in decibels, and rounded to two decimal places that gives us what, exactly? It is 7.76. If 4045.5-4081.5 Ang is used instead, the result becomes 7.38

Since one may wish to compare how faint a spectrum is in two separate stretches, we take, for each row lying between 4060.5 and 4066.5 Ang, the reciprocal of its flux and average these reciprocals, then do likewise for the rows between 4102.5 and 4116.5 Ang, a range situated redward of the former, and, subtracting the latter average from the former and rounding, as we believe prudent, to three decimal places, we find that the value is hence 0.017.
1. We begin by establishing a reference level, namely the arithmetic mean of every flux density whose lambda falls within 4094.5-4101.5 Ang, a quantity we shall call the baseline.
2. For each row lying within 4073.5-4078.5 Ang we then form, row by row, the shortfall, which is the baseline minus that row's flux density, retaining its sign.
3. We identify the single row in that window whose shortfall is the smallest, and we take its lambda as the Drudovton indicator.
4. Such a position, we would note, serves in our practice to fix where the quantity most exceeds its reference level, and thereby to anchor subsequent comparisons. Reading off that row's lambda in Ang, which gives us 4074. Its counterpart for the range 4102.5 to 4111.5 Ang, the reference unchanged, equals 4107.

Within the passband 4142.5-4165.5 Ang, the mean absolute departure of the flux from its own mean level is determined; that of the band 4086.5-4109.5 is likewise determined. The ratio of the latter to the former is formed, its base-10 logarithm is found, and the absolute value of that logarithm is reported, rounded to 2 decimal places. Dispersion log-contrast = 0.35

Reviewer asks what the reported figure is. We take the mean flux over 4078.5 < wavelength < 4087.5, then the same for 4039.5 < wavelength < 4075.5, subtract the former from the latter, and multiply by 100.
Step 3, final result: -43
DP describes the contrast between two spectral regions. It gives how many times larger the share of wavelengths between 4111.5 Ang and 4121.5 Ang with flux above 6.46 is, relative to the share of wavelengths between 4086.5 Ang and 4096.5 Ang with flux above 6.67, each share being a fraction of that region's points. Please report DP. 1.8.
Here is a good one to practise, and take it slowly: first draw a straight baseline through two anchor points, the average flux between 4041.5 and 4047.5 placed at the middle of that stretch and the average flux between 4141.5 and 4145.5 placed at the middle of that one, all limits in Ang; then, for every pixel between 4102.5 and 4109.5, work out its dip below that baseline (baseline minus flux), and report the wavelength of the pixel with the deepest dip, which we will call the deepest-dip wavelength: 4103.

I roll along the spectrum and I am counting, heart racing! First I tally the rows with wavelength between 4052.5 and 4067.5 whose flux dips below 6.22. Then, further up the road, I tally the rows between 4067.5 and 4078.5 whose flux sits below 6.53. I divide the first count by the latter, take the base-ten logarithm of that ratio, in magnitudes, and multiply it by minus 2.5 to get -0.20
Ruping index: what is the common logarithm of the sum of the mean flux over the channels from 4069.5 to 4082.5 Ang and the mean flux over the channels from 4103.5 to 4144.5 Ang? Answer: 1.11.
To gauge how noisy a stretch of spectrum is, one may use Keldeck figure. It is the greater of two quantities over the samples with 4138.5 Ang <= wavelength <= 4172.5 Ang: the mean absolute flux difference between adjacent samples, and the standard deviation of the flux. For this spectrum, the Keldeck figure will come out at 0.27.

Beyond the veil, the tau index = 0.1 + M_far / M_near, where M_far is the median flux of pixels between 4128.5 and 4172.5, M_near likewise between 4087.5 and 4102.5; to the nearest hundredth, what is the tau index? 1.14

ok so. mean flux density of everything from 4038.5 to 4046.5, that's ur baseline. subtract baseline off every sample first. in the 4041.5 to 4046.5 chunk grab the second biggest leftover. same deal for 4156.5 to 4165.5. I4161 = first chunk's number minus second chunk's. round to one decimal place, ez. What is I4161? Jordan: -1.0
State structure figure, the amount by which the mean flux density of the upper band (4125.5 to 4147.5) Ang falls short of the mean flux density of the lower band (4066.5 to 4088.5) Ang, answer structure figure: -0.14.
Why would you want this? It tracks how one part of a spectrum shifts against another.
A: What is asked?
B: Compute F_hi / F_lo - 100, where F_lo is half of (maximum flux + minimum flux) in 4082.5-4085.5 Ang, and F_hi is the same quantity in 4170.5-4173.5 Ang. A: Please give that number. -99.09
